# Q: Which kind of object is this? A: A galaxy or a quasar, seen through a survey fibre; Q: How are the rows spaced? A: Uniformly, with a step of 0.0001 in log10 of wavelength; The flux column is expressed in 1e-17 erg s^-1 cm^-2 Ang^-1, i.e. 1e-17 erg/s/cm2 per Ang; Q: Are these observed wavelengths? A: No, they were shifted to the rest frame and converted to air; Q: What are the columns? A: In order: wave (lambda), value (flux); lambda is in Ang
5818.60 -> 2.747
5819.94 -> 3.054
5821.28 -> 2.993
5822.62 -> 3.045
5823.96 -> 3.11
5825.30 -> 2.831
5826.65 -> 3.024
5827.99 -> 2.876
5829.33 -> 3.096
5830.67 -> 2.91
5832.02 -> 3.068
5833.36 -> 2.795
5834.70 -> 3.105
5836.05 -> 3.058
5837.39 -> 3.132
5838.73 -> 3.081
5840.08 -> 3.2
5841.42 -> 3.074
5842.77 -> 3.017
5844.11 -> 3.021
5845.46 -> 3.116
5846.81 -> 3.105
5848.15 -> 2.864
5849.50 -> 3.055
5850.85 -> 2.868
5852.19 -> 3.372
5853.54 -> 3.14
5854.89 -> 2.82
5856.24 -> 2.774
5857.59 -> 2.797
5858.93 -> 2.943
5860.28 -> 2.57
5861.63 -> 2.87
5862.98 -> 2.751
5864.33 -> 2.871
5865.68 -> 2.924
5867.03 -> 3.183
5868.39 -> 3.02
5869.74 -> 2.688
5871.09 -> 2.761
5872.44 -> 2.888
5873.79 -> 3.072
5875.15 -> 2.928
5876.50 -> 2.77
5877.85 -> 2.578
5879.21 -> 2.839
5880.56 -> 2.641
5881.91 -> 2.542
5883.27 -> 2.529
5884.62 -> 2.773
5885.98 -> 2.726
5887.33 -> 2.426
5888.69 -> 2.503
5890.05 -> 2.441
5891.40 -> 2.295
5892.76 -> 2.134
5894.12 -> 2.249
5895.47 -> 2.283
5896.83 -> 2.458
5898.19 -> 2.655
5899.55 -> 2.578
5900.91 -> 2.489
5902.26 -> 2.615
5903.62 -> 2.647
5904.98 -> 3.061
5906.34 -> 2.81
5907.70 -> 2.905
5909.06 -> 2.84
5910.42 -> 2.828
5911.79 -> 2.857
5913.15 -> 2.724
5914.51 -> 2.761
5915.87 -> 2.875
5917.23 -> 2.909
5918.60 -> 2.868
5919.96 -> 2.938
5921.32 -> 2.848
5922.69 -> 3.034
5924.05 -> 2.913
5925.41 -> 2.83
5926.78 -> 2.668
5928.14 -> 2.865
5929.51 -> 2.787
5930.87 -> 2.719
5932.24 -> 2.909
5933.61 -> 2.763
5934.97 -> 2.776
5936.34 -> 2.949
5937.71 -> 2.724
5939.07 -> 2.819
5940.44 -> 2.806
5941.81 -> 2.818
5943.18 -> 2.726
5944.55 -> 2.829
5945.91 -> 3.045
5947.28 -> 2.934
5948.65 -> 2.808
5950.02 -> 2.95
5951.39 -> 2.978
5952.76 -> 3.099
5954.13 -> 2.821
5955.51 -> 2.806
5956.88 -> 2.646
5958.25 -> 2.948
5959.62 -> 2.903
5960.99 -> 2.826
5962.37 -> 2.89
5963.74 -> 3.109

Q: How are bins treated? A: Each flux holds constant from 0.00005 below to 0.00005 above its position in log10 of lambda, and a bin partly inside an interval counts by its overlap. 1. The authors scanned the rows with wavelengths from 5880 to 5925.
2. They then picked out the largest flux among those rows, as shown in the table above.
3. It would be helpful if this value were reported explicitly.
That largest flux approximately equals 3.061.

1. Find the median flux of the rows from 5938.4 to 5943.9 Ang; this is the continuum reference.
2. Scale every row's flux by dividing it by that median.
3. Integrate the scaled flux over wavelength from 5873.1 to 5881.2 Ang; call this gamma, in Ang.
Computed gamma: 8.1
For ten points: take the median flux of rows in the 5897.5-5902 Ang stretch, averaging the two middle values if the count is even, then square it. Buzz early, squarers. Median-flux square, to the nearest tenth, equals 6.6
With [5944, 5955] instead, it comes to 8.7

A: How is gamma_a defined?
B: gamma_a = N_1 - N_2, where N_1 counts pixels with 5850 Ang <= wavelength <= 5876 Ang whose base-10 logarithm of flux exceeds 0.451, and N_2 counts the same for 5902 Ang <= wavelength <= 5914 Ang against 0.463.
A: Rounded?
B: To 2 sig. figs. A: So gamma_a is 10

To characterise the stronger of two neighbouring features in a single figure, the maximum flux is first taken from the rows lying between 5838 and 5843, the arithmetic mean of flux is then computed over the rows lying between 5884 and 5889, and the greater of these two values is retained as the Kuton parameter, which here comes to 3.20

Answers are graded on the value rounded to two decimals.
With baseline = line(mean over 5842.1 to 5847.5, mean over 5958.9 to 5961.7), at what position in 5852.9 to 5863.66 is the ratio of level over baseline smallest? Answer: 5860.28 Ang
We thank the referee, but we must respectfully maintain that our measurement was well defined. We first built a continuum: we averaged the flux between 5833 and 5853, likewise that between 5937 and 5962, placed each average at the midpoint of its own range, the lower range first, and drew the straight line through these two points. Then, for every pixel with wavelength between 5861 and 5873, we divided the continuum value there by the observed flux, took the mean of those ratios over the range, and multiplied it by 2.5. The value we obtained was 2.62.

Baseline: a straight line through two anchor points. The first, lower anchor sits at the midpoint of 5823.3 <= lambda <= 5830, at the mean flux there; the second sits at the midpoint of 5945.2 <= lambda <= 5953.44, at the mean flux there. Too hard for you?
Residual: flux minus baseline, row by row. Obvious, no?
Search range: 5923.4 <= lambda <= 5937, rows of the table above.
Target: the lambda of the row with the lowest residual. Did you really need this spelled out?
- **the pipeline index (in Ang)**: 5926.78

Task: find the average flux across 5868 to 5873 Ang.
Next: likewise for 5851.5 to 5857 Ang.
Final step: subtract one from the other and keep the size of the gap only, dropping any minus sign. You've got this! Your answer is 0.19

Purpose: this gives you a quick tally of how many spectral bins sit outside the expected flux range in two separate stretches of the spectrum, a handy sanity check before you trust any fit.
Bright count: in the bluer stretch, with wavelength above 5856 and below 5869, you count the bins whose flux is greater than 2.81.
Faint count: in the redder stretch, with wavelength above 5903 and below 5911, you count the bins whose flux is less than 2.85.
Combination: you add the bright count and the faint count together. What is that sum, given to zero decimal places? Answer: 10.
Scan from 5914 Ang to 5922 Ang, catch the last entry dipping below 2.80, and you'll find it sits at 5914.51 Ang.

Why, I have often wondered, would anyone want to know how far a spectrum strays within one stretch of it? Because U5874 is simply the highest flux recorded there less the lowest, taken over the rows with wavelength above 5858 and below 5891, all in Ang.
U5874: 0.76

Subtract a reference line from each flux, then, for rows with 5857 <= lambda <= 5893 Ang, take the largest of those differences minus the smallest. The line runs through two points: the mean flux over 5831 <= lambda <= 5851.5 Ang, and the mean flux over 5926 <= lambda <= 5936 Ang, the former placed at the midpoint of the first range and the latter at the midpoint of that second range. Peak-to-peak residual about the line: 0.98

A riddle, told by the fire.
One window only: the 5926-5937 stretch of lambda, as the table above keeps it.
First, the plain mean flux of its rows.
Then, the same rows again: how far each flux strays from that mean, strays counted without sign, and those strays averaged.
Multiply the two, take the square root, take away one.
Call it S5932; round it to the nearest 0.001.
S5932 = -0.534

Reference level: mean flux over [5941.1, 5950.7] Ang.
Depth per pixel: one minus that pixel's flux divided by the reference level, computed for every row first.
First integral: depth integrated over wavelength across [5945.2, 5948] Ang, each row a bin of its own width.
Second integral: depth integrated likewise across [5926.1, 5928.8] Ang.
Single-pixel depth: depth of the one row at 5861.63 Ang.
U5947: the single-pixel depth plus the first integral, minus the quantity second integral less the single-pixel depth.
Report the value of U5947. -0.2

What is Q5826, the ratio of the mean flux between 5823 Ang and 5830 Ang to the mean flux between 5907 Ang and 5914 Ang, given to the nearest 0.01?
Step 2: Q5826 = 1.06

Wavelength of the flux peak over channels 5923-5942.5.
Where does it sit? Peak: 5936.34 Ang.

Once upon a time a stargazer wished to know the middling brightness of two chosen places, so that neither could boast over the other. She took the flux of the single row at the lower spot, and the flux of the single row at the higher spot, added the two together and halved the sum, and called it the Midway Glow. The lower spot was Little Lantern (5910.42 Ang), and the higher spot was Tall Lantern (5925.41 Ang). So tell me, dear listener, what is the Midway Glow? 2.83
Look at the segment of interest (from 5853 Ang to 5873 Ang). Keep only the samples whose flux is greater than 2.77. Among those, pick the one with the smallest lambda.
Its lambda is 5853.54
